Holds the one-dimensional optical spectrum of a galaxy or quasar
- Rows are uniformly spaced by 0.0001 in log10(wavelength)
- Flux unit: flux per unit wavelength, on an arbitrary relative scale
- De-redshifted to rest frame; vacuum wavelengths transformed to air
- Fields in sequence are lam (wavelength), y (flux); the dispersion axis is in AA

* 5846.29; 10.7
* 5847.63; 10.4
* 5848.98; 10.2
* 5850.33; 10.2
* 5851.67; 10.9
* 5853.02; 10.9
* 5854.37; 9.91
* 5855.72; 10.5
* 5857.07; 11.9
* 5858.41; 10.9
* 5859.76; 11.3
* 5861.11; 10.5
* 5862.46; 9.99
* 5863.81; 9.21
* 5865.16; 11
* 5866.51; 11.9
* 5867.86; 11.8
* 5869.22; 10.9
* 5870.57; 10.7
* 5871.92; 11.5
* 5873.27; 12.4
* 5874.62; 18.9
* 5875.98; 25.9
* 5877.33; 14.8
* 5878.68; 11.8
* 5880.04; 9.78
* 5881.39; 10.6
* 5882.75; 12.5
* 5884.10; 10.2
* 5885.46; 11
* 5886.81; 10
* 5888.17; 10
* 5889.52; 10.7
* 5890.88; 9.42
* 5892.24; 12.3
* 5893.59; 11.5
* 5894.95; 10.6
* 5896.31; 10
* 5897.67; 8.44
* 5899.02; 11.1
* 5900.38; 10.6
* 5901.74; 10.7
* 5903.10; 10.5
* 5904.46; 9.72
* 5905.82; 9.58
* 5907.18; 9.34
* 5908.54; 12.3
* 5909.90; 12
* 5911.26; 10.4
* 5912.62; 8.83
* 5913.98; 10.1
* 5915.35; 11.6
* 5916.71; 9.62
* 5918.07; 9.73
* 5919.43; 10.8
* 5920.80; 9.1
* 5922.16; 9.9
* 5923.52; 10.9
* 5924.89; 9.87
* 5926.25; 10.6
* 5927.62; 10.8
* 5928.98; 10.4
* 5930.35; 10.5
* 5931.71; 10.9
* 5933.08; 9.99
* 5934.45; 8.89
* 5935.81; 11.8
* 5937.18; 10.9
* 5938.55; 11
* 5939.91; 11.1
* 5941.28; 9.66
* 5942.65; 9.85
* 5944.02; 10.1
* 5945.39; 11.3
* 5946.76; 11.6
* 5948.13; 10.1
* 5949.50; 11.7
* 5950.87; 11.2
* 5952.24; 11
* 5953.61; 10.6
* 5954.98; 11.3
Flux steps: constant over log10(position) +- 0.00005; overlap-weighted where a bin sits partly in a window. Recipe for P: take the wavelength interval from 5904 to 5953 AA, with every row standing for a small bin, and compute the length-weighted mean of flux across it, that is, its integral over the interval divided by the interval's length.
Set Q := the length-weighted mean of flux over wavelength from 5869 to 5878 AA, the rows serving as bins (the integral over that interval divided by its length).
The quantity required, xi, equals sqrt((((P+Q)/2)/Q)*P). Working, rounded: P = 10.5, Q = 15.2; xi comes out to 2.97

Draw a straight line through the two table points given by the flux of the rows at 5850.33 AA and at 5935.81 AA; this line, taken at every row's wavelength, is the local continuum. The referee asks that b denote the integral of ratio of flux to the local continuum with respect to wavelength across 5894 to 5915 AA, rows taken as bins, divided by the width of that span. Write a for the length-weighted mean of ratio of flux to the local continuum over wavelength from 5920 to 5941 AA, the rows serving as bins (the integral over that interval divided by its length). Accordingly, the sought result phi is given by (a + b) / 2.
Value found 0.91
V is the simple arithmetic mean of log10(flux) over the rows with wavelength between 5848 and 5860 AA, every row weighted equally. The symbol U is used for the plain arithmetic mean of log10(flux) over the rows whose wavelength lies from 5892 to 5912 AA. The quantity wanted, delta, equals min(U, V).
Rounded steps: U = 1.02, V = 1.03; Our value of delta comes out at 1.023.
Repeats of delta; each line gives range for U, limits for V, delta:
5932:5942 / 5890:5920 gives 1.016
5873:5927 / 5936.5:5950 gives 1.030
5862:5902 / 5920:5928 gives 1.008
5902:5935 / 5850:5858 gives 1.010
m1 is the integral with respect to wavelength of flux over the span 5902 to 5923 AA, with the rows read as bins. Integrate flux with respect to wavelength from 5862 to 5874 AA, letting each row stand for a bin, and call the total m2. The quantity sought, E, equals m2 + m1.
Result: 348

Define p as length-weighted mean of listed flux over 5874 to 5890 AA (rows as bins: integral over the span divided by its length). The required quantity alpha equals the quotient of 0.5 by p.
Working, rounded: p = 13.02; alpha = 0.0384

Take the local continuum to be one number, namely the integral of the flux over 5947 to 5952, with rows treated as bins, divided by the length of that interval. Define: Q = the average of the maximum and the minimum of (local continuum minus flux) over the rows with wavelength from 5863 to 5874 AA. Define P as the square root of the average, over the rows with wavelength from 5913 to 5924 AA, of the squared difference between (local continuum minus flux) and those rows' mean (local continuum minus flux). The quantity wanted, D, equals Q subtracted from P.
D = 0.5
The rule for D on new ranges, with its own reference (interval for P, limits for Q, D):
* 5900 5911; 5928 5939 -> 0.3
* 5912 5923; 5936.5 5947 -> 0.4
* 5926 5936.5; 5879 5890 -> 0.9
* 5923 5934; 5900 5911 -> 0.1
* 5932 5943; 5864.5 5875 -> 4.6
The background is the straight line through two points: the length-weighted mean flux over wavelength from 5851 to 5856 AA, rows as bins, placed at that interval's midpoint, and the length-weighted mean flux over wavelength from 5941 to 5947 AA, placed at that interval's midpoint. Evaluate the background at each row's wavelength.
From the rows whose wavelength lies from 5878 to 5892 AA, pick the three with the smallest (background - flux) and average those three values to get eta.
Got -1.2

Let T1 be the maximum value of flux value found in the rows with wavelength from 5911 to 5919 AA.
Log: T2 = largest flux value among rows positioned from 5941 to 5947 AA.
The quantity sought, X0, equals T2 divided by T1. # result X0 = 1.0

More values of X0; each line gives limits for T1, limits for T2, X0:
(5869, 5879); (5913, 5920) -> 0.4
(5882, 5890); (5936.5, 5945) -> 0.9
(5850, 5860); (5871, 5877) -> 2.2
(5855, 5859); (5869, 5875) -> 1.6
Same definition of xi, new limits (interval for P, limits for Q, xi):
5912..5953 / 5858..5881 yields 3.10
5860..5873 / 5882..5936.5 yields 3.34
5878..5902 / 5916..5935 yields 3.30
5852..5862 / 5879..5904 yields 3.31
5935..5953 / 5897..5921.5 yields 3.34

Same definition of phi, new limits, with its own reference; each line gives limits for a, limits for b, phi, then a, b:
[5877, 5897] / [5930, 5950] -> 0.95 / 1.01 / 0.89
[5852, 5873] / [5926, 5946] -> 0.97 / 1.04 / 0.89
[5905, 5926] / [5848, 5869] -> 0.97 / 0.90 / 1.04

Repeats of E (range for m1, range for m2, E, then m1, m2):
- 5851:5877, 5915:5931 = 482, 317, 165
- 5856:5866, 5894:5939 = 573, 107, 466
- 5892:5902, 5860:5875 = 279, 106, 173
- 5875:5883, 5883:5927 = 573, 116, 457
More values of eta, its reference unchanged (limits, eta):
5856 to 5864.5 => -0.8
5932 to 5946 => -0.9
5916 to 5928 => -0.3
